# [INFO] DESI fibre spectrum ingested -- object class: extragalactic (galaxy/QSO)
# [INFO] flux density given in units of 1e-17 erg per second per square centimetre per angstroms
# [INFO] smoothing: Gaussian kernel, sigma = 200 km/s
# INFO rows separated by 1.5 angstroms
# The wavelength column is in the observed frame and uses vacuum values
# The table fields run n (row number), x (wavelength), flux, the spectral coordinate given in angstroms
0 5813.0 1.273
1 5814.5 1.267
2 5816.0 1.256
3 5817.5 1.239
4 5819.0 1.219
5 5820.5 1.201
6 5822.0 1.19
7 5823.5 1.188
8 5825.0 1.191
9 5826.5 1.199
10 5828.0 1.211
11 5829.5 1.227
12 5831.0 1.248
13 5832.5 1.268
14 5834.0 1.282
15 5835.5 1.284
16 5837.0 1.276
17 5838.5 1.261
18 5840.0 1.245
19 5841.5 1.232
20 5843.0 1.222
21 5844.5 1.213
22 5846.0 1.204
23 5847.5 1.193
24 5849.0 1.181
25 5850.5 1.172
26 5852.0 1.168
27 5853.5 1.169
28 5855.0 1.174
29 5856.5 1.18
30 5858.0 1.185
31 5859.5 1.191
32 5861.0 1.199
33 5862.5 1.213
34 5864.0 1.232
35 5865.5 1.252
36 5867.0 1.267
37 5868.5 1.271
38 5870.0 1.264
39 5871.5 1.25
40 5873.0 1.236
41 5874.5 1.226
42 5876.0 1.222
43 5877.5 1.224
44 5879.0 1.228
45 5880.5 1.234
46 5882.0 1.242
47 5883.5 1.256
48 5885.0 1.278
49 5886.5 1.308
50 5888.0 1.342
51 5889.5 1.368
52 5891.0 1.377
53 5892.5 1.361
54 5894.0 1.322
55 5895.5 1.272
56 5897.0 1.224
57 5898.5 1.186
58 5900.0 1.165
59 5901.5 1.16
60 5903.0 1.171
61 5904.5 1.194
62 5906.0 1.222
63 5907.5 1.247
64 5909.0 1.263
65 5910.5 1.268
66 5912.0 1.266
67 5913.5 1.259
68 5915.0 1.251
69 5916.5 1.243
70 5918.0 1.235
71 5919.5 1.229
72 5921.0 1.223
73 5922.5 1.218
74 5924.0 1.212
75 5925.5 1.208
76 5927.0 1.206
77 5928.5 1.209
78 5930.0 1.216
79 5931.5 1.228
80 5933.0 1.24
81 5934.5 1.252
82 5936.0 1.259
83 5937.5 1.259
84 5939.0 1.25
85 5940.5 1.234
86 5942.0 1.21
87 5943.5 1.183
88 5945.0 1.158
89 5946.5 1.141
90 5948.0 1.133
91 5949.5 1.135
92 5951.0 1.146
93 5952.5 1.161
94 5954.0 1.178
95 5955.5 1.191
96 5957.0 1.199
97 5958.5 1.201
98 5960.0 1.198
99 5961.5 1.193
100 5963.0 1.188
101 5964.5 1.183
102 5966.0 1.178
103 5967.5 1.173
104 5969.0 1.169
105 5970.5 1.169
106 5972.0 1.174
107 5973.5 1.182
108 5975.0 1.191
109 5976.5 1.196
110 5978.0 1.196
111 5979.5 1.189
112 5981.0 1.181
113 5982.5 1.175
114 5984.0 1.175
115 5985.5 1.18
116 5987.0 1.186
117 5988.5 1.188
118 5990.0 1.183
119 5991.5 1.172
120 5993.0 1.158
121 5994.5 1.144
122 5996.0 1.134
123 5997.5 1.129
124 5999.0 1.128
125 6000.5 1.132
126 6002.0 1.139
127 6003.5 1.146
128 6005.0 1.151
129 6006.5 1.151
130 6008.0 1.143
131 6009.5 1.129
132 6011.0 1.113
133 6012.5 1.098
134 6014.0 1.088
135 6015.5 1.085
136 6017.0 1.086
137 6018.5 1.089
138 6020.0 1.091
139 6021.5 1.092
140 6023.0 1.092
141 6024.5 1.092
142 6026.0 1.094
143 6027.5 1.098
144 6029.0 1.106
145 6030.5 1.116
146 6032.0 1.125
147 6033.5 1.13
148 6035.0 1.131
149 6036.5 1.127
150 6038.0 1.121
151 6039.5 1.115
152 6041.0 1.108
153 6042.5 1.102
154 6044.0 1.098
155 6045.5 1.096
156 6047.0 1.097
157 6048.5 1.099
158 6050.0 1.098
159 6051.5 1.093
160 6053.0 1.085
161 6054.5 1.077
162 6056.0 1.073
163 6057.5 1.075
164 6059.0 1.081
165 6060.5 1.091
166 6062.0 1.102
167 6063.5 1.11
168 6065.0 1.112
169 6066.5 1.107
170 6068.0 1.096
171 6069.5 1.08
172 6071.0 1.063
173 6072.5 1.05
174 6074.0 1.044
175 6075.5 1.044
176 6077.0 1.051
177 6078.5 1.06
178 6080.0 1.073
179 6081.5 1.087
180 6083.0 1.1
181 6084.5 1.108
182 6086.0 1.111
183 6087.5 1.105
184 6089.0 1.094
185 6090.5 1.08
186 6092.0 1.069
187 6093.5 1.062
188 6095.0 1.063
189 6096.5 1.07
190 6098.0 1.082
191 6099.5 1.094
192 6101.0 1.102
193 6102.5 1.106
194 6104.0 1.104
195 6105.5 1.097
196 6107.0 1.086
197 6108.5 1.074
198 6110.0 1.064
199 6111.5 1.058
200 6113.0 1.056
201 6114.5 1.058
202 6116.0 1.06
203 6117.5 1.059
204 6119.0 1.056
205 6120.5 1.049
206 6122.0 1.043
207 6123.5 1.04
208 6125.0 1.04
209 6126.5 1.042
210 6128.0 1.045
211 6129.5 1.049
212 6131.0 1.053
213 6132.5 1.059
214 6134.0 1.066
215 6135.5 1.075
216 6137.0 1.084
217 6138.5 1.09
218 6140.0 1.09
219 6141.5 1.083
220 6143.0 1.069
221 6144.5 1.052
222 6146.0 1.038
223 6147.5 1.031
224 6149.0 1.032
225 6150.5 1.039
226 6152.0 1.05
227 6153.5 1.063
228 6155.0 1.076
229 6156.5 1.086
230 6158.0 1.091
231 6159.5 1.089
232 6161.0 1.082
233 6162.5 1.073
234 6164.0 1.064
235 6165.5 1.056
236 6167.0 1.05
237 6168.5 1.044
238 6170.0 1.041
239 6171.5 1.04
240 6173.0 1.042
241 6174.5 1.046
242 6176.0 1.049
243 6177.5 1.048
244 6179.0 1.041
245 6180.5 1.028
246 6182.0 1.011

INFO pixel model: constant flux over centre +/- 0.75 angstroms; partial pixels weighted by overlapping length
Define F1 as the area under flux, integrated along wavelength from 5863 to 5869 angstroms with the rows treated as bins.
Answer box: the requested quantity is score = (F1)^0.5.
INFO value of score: 2.7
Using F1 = 7.5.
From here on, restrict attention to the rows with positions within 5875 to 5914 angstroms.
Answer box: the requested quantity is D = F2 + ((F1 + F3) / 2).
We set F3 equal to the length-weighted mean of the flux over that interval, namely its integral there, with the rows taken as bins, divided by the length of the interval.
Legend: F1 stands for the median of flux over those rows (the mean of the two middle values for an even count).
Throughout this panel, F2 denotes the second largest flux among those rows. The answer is 2.62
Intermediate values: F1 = 1.25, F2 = 1.368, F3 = 1.26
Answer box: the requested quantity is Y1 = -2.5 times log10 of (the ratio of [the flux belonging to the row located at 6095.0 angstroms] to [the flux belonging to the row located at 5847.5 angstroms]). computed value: 0.13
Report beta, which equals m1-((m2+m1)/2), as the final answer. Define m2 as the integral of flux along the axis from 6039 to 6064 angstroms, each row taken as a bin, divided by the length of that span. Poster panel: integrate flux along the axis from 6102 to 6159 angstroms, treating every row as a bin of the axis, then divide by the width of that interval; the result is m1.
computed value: -0.02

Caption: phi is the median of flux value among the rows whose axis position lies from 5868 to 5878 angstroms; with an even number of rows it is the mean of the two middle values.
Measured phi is 1.24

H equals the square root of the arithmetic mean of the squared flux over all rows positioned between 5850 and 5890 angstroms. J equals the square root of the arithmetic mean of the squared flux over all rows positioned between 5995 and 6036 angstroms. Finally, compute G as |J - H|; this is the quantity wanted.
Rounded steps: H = 1.24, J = 1.12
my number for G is 0.121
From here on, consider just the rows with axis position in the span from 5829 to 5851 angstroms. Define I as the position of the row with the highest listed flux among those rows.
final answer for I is 5835.5 angstroms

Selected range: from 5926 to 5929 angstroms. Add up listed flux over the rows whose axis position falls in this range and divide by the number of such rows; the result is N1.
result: 1.21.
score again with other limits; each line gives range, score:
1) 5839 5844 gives 2.5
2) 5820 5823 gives 1.9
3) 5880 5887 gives 3.0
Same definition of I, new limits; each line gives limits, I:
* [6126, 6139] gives 6138.5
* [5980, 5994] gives 5988.5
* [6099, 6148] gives 6102.5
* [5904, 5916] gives 5910.5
